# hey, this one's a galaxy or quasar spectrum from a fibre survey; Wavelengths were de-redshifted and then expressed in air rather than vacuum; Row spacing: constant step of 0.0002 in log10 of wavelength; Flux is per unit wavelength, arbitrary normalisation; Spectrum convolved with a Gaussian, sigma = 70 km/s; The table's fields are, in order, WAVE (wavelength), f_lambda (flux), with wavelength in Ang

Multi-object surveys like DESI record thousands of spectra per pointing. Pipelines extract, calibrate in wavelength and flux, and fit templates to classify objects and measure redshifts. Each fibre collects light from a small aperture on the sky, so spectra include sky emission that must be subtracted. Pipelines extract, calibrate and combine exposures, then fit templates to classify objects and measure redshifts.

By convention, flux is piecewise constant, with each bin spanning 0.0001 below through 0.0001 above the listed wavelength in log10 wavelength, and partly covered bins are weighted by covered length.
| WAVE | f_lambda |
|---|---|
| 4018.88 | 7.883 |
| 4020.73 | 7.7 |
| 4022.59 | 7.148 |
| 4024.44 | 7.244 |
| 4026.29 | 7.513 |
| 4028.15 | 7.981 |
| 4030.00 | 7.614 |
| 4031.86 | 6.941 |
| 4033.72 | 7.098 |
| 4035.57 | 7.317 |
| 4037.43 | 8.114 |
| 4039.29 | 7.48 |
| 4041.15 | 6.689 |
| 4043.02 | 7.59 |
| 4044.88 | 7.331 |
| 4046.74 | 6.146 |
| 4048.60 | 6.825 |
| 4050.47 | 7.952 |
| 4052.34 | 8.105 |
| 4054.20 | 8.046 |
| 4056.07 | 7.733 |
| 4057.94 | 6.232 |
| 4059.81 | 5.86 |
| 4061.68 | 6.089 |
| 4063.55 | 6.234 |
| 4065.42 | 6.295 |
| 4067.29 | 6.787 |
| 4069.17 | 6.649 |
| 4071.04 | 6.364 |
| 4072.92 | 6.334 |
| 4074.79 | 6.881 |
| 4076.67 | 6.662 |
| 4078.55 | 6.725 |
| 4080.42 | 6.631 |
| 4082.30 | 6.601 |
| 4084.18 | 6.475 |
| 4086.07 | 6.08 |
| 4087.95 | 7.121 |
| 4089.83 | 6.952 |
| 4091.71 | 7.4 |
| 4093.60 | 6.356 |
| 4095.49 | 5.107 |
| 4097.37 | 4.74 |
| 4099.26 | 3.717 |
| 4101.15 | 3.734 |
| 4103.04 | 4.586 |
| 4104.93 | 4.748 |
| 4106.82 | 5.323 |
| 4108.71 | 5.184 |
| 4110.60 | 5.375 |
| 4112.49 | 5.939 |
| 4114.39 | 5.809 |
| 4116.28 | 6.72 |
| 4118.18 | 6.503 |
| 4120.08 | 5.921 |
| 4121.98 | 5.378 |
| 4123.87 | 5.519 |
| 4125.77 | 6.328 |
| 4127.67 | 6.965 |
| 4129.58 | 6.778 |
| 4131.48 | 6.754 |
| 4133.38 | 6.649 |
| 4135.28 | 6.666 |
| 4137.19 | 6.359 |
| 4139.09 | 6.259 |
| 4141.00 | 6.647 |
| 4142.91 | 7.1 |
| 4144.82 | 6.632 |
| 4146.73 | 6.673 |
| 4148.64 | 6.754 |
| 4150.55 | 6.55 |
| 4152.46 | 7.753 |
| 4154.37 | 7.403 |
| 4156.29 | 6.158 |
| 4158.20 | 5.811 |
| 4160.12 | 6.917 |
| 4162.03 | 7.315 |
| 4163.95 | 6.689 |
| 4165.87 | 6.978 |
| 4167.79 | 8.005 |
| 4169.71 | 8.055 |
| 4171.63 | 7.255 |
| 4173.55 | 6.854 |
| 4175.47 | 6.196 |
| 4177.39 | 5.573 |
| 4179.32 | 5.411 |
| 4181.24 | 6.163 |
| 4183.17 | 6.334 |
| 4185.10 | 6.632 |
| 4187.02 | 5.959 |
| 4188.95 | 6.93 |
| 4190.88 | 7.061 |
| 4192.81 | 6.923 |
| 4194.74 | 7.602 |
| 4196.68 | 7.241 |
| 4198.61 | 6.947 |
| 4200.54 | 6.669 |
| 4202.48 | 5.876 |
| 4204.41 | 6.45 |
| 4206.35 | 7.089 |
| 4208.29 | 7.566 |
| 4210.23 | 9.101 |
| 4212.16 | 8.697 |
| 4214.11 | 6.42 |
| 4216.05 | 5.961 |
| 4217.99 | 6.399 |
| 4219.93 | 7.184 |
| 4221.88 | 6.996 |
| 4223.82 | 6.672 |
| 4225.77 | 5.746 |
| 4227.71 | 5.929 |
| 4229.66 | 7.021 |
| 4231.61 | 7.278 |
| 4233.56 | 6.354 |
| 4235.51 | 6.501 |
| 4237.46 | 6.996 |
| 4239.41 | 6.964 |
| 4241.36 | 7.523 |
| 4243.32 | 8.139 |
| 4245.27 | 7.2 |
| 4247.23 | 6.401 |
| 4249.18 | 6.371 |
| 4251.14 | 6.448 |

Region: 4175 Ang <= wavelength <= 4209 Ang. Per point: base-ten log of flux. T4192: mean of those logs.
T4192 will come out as 0.82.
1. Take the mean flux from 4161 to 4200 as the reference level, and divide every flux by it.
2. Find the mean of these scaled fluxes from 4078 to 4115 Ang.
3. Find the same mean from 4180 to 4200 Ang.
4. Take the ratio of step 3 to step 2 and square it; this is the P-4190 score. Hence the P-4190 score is 1.4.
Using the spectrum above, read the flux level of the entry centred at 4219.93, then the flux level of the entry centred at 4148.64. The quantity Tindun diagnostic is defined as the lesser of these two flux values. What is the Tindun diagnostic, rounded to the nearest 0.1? 6.8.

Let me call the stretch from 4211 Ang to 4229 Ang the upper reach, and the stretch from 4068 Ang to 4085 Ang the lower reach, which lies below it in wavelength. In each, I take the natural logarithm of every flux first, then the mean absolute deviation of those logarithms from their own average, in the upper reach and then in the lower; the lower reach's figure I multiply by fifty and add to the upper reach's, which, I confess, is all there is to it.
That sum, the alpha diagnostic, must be 1.1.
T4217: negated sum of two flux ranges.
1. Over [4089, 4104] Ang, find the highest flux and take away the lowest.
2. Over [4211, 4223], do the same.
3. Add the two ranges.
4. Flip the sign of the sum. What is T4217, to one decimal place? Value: -6.4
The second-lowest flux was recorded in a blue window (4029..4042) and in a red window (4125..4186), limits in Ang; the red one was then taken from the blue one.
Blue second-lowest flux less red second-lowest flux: 1.4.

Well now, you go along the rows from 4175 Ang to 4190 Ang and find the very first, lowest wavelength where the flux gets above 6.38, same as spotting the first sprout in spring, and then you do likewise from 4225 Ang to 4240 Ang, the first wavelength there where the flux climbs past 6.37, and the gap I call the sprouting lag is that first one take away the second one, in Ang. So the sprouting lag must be -44.6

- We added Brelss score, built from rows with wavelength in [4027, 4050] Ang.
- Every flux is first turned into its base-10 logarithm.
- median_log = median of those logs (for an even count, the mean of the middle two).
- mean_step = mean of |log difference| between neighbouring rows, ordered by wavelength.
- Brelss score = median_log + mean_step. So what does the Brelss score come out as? 0.902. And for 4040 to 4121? 0.836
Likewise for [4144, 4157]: 0.857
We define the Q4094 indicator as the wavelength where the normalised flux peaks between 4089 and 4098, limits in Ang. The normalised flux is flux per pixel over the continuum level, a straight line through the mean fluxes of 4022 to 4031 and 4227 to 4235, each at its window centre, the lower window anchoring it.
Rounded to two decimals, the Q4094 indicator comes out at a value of 4091.71 Ang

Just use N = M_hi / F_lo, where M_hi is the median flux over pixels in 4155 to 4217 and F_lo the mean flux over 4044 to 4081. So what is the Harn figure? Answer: 1.01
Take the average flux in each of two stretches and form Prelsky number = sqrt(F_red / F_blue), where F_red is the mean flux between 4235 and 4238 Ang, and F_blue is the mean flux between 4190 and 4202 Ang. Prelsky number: 0.98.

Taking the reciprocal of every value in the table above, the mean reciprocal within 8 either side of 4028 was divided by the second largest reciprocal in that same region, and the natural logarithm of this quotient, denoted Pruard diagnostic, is -0.039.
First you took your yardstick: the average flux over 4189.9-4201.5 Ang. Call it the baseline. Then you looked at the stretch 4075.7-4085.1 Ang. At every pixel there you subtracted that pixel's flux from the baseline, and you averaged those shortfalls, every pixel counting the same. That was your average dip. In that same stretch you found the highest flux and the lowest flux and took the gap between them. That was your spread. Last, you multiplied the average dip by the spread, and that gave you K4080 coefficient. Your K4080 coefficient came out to 0.11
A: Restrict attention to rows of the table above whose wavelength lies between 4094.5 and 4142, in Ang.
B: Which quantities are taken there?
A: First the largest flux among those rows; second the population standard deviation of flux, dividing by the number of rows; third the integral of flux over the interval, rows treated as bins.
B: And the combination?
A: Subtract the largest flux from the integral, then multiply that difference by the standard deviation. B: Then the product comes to 246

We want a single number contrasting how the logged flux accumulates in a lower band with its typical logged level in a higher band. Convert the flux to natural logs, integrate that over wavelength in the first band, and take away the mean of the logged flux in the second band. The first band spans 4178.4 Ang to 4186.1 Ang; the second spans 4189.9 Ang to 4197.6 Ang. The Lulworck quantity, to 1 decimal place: 12.0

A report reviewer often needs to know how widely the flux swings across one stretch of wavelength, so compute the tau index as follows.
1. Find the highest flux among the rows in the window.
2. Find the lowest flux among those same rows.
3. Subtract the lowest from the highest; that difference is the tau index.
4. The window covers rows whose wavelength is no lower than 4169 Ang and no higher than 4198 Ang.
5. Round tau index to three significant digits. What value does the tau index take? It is 2.64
